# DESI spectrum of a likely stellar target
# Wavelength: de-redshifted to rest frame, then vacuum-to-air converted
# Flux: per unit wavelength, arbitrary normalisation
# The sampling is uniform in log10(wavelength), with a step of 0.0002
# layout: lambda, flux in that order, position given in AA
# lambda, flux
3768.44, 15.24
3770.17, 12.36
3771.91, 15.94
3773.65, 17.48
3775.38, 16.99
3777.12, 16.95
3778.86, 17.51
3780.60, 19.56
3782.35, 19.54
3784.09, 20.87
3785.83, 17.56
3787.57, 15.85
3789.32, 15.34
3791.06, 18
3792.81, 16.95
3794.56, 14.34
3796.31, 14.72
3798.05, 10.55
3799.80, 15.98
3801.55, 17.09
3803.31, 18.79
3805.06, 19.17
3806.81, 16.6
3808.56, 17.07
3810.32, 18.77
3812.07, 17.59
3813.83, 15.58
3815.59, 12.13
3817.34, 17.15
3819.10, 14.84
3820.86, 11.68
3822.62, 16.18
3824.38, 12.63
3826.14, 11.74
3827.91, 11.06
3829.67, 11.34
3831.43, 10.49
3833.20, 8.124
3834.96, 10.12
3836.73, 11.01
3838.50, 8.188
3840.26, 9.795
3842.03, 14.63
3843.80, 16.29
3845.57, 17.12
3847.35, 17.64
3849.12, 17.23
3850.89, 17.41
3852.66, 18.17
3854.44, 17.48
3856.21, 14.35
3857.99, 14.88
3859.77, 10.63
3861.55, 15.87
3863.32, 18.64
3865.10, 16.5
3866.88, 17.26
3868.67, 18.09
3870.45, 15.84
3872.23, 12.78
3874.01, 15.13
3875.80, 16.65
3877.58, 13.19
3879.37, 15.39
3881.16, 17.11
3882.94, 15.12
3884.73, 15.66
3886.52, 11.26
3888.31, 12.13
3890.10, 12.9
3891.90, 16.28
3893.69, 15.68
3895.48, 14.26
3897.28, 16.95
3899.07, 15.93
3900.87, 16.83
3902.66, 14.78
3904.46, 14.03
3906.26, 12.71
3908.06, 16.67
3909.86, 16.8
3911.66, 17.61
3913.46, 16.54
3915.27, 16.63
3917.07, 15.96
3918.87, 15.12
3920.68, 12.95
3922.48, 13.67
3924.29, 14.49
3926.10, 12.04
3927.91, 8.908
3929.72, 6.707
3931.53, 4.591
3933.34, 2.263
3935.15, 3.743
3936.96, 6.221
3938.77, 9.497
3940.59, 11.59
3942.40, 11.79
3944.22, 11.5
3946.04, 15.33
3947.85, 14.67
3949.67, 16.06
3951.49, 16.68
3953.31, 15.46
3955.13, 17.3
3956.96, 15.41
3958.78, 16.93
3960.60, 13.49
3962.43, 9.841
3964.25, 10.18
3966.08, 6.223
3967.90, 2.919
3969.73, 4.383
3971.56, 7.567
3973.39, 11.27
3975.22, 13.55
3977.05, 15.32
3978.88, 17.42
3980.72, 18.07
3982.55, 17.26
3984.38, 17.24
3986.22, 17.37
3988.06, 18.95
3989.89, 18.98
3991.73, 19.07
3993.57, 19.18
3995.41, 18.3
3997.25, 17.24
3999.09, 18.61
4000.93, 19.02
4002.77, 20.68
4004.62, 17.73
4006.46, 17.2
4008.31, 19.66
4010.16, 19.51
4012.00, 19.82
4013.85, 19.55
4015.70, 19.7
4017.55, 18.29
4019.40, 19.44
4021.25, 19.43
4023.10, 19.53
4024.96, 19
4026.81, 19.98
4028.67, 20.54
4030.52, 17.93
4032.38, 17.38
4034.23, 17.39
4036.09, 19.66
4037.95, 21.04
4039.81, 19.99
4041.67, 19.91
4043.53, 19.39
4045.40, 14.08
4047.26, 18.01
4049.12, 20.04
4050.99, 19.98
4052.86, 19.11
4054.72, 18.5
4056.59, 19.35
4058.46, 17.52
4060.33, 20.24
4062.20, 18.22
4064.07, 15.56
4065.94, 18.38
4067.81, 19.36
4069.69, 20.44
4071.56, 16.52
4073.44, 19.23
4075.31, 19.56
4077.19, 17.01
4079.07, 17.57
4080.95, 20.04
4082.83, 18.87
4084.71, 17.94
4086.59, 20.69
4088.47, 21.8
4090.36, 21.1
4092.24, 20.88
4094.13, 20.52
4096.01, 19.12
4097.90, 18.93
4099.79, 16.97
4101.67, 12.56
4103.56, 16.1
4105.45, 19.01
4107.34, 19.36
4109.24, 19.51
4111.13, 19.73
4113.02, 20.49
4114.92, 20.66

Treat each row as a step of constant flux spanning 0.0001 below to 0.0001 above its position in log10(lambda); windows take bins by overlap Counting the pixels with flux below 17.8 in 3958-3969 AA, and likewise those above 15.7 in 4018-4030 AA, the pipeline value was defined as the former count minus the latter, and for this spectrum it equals 0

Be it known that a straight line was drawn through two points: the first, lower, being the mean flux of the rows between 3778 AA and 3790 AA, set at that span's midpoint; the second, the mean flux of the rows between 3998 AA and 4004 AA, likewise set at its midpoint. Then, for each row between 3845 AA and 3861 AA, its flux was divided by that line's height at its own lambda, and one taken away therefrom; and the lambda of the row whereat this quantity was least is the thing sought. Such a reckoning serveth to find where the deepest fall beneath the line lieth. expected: 3859.77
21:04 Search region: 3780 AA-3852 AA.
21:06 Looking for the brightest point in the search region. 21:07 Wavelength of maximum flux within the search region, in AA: 3784.09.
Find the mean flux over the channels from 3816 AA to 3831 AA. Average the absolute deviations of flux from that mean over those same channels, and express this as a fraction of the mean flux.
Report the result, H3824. 0.15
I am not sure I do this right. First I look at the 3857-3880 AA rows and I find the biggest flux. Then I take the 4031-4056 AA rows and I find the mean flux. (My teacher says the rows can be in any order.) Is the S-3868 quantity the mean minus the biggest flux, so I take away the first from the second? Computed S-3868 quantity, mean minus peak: 0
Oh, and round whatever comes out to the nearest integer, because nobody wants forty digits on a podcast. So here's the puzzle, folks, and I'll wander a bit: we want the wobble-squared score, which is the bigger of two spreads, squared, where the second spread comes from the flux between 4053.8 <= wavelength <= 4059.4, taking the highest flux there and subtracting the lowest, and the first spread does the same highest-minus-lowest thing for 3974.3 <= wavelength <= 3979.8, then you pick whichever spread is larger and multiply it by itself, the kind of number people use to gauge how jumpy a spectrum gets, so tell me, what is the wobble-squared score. 15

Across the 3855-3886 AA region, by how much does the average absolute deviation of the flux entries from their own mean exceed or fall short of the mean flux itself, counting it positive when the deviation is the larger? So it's -14.0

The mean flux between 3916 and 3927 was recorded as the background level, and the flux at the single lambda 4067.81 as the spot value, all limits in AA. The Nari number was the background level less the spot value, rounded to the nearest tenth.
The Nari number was -5.3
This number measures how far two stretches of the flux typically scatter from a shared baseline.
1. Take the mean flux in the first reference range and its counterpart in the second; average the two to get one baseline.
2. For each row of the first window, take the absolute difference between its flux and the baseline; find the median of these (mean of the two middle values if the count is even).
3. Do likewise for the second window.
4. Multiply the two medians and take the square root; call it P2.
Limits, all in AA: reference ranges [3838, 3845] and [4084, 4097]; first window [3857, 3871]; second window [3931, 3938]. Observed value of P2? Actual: 3.8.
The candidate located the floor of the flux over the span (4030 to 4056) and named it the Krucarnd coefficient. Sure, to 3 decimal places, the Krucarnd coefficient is 14.080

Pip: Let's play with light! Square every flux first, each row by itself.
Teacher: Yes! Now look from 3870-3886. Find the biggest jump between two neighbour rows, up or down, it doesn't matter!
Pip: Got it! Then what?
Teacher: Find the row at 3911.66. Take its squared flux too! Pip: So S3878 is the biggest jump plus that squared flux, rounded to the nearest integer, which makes 413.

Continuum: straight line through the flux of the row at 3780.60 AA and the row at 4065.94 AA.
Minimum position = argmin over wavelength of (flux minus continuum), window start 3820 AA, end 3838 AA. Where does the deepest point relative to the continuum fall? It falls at 3833.20 AA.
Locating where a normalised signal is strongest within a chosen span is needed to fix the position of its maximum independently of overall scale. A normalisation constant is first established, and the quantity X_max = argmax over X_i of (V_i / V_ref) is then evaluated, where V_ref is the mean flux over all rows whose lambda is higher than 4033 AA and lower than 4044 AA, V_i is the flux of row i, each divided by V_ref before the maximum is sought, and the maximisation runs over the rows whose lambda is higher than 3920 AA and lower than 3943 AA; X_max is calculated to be 3924.29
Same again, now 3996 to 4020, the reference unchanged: 4002.77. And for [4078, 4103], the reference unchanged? 4088.47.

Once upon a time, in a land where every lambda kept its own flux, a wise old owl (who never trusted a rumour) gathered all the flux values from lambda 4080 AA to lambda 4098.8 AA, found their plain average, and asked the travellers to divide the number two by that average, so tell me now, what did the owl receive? 0.100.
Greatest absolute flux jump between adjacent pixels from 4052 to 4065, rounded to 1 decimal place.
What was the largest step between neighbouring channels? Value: 2.7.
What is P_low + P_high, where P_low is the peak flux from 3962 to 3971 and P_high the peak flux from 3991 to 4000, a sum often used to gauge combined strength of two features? 29.4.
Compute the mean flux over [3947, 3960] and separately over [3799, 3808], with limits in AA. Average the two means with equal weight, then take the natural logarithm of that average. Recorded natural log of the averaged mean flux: 2.82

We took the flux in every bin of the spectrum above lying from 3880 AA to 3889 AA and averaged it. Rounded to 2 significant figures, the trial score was 14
